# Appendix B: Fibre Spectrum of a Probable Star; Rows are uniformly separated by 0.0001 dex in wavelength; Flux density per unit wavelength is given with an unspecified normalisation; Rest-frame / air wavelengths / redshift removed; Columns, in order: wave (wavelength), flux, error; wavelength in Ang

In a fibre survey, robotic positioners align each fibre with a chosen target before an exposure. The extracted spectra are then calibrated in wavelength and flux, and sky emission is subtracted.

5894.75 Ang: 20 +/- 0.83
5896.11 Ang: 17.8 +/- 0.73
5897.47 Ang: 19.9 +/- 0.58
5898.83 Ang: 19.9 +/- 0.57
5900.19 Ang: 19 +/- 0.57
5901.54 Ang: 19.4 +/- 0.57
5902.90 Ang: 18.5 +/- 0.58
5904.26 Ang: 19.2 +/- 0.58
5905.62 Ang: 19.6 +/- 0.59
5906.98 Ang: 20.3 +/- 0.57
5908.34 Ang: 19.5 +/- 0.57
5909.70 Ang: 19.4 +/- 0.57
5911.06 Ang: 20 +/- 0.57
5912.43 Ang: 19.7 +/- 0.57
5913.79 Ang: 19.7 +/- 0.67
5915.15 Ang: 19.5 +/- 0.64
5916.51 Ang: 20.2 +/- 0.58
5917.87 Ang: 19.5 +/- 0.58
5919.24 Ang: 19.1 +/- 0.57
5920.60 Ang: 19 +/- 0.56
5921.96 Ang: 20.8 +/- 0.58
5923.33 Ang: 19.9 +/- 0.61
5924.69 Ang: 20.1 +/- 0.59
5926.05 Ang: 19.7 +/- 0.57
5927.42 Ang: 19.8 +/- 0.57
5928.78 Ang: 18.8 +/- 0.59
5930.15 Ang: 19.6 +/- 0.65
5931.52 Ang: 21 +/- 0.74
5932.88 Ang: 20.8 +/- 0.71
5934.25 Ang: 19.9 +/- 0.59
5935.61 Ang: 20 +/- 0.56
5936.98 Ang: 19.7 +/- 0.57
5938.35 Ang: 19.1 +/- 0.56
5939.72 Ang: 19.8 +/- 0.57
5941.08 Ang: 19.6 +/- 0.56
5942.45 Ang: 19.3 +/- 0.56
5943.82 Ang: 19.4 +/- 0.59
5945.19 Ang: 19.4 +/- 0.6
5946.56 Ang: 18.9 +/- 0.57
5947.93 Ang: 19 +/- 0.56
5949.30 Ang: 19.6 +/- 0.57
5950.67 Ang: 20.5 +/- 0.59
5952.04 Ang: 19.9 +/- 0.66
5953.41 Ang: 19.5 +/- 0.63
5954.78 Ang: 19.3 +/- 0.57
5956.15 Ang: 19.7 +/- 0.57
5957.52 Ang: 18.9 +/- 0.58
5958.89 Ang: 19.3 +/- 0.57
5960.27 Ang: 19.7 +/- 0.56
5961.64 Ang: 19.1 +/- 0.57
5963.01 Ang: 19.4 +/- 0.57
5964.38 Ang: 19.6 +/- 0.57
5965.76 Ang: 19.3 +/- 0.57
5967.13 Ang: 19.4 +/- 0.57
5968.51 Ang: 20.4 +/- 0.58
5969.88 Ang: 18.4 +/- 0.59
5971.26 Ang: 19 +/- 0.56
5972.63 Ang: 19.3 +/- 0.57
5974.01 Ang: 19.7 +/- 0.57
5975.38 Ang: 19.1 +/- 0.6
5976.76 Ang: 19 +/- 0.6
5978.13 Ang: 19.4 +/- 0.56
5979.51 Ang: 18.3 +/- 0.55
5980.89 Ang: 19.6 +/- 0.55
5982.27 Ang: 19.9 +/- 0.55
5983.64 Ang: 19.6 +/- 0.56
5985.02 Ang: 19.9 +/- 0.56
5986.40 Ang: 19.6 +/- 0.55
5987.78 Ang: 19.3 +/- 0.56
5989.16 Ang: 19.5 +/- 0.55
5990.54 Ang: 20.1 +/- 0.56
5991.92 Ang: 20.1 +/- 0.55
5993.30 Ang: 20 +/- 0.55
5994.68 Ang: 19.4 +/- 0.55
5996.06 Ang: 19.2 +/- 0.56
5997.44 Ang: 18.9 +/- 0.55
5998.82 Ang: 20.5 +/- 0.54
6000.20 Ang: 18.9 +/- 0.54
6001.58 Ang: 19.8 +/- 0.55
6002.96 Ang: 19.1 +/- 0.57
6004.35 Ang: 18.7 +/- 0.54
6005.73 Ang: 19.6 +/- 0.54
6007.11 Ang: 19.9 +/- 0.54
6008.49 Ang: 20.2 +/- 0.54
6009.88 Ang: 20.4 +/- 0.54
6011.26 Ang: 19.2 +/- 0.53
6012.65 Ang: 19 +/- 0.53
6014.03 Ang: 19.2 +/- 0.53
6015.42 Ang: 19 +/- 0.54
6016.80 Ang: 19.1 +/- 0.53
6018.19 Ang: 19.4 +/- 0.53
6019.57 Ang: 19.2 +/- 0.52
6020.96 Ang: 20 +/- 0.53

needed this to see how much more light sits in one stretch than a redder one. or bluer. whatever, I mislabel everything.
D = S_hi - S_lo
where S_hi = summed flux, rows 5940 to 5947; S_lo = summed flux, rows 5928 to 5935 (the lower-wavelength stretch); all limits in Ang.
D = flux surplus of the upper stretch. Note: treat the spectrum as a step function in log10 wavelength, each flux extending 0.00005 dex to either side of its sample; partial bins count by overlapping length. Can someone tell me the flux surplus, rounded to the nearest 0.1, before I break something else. -3.5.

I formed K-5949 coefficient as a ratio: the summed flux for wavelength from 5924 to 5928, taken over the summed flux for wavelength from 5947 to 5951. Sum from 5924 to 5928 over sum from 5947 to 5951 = 1.01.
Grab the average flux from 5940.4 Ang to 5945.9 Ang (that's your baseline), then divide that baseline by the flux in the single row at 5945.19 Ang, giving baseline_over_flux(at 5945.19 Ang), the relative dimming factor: 1.00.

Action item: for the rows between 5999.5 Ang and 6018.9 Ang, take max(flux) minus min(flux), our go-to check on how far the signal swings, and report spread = 1.70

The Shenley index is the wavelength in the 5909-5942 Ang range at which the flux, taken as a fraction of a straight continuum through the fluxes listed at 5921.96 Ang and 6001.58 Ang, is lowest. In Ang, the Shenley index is 5928.78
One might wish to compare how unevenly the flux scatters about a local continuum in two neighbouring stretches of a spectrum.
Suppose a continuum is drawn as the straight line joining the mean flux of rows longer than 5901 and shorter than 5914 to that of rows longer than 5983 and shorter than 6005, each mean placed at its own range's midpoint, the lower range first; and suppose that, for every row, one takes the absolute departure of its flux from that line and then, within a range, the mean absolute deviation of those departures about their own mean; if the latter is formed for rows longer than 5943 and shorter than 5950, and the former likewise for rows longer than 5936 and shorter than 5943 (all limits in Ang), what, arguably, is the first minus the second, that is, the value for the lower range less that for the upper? -0.13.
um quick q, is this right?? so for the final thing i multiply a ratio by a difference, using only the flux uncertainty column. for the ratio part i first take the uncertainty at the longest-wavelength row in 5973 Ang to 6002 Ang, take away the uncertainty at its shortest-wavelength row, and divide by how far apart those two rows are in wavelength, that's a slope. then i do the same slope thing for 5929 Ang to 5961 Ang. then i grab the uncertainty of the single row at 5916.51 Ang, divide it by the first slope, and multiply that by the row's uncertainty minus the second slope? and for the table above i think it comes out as -466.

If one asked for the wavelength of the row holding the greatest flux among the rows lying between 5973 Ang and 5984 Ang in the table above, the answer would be 5982.27 Ang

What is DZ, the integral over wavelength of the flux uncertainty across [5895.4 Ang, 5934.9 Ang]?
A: 24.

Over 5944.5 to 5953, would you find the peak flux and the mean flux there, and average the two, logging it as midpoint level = 20.02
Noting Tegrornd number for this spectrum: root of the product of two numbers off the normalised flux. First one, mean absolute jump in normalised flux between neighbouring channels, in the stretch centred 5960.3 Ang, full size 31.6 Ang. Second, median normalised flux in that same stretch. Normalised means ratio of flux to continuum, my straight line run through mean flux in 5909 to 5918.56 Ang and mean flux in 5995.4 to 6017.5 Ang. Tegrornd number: 0.16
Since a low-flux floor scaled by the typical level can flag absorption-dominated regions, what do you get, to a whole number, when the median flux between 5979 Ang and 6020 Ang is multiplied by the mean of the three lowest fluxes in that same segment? 362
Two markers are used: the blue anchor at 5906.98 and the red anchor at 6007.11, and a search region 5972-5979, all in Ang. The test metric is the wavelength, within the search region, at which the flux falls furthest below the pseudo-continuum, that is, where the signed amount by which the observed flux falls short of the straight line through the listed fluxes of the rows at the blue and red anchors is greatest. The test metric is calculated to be 5976.76 Ang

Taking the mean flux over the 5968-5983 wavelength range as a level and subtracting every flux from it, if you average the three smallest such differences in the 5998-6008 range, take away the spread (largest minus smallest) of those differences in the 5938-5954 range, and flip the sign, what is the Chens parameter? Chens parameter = 2.4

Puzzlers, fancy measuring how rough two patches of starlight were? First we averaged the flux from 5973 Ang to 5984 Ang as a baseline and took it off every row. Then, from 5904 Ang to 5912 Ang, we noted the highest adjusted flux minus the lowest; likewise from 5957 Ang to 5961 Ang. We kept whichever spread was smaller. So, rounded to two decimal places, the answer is 0.80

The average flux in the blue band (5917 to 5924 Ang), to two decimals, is 19.66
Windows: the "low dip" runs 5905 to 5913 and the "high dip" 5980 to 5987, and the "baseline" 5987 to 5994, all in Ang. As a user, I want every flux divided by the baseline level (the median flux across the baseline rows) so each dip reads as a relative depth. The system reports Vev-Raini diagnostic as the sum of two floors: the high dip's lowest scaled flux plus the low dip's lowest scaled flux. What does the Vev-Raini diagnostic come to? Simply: 1.950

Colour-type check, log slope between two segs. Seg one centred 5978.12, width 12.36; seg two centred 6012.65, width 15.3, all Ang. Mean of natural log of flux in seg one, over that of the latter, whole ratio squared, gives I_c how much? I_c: 0.995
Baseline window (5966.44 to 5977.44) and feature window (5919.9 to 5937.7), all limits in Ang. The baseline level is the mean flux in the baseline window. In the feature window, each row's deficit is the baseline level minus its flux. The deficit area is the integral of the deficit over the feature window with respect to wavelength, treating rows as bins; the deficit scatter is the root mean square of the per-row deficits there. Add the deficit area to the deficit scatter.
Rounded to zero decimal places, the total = -11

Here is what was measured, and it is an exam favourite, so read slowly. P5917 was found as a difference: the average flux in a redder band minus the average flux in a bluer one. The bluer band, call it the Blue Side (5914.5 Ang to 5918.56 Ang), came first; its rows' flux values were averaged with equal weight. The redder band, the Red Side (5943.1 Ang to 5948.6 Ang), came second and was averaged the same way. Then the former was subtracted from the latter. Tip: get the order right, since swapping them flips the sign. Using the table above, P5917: -0.56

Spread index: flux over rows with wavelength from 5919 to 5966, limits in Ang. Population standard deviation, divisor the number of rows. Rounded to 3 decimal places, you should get 0.535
